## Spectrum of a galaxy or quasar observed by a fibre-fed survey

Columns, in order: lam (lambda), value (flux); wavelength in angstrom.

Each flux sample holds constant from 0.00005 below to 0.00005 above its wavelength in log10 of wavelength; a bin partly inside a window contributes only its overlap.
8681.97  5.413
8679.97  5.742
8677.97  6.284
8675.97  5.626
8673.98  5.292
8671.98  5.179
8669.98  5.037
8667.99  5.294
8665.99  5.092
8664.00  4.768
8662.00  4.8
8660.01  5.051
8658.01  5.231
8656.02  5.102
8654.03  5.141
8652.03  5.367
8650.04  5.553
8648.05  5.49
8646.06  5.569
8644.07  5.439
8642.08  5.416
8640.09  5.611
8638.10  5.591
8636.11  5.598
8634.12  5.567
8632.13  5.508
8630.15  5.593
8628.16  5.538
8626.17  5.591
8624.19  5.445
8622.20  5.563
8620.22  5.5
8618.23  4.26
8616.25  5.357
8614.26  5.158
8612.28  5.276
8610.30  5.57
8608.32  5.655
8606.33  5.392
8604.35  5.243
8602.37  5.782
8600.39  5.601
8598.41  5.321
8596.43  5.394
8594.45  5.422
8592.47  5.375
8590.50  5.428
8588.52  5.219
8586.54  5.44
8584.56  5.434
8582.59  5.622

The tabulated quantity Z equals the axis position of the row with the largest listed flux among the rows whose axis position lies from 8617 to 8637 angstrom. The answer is 8636.11 angstrom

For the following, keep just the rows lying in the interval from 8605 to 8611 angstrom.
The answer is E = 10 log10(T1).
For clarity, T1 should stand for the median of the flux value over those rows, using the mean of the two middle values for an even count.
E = 7.46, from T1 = 5.57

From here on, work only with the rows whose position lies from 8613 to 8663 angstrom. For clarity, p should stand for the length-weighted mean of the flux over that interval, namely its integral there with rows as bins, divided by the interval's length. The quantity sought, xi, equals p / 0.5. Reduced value 10.7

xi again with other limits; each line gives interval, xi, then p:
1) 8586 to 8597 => 10.8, 5.38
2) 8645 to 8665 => 10.4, 5.21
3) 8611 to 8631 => 10.7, 5.33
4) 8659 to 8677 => 10.3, 5.13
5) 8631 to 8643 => 11.1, 5.55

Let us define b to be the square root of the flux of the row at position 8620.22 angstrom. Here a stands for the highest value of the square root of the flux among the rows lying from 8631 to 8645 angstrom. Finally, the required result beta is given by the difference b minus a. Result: -0.024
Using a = 2.369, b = 2.35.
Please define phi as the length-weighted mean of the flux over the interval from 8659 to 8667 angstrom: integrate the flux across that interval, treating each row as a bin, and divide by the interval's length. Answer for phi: 4.92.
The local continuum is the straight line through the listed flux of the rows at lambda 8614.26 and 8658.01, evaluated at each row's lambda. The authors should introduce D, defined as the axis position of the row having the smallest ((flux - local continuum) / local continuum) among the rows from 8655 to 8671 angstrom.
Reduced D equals 8664.00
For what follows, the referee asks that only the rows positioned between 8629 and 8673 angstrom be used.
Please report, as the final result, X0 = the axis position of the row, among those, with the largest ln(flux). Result 8640.09 angstrom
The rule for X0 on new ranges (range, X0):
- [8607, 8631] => 8608.32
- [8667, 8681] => 8677.97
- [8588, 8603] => 8602.37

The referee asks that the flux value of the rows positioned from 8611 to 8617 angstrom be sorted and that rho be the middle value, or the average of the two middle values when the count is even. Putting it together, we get 5.3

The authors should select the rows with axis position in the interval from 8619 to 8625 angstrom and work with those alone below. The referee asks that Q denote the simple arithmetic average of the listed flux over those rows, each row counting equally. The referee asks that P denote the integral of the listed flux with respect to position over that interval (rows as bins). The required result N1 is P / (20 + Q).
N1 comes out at 1.28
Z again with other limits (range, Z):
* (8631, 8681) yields 8677.97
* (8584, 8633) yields 8602.37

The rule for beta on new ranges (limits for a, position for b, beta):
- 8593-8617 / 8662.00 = -0.214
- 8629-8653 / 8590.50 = -0.039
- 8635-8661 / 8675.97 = 0.003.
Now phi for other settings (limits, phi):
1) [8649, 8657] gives 5.29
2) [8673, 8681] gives 5.74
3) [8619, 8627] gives 5.49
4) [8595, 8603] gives 5.51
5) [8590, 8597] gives 5.41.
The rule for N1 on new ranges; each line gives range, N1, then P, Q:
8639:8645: 1.29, 32.94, 5.49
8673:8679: 1.34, 34.43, 5.73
